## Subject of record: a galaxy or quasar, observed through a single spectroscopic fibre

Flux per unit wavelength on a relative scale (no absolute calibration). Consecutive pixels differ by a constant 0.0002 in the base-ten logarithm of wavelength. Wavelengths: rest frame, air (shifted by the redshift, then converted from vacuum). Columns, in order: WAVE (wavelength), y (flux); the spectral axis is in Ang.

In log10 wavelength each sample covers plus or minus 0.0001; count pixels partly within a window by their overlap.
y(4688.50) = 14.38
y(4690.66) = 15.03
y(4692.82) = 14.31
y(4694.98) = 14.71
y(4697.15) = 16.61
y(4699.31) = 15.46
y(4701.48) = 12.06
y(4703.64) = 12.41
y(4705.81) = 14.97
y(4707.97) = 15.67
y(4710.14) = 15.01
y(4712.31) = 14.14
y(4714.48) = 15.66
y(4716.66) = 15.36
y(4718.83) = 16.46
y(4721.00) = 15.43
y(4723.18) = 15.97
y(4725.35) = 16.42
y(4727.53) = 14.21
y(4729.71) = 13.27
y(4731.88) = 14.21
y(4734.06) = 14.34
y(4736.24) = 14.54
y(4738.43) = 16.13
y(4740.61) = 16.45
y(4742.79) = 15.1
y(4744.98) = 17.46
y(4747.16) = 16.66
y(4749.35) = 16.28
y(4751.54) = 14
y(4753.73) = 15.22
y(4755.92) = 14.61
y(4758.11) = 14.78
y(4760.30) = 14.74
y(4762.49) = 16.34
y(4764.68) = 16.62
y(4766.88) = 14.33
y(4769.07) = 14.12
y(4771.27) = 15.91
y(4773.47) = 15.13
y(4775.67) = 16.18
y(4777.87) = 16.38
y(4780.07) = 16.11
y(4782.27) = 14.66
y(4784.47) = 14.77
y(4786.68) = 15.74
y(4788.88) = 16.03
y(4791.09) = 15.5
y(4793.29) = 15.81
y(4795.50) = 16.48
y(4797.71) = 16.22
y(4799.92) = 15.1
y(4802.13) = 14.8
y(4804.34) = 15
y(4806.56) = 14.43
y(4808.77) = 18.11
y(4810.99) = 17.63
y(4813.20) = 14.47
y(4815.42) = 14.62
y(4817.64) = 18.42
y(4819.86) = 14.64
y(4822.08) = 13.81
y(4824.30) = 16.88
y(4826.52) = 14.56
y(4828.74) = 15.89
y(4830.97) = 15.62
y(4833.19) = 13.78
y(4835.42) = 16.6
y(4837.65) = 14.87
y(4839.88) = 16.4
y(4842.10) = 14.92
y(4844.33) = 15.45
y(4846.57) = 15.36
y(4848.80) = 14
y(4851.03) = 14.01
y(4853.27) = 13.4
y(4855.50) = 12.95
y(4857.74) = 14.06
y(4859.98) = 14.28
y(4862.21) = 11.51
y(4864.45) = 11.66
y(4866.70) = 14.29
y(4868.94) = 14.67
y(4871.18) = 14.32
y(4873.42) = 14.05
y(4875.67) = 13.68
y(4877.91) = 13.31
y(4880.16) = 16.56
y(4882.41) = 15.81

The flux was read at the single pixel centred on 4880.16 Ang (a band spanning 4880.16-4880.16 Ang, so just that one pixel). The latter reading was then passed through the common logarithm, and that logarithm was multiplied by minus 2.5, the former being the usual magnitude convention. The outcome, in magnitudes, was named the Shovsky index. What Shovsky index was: -3.05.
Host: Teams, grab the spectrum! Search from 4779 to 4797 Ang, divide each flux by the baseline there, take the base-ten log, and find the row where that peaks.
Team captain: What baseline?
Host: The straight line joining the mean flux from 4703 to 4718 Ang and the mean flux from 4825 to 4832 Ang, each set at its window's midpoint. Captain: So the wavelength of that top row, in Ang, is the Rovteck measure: 4795.50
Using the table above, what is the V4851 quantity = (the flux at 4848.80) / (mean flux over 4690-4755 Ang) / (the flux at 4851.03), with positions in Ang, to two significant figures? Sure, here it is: 0.066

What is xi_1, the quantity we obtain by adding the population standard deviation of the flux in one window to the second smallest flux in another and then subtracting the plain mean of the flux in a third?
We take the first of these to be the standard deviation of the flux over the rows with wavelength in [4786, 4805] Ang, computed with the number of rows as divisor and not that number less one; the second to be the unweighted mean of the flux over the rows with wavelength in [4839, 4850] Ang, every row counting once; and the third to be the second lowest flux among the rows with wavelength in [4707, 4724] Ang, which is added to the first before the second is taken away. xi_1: 0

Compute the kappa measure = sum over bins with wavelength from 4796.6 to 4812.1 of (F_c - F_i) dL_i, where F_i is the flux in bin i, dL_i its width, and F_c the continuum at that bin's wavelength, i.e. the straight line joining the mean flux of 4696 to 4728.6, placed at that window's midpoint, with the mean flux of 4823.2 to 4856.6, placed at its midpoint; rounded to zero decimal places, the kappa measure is -14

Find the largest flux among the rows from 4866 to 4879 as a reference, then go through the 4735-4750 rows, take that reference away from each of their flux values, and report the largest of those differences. 2.8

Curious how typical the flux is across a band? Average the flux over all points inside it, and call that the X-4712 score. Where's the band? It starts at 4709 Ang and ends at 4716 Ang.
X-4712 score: 14.9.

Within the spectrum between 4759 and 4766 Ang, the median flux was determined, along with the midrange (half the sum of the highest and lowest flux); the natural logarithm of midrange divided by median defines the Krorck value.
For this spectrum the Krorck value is -0.041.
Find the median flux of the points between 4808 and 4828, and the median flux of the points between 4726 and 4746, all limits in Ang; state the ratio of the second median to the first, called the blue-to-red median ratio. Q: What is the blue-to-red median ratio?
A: 0.99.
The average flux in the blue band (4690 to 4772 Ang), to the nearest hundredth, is 15.13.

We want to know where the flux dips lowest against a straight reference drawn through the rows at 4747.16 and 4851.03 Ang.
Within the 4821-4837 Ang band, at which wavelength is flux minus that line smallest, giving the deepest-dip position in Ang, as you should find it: 4822.08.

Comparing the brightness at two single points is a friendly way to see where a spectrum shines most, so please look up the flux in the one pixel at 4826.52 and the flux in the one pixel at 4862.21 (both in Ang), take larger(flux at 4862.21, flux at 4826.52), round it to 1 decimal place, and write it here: 14.6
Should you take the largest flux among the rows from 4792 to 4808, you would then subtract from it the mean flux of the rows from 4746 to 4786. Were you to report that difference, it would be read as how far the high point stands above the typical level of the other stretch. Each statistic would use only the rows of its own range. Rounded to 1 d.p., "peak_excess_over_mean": 1.1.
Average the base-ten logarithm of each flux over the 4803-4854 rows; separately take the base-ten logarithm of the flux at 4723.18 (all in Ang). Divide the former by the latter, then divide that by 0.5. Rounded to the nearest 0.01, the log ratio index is 1.97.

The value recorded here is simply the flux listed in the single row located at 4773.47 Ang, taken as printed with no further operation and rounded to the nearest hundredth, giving 15.13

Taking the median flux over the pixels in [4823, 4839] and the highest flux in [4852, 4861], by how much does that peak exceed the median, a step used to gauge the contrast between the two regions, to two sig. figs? -1.3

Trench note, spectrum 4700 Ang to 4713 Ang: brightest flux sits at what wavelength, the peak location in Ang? 4707.97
